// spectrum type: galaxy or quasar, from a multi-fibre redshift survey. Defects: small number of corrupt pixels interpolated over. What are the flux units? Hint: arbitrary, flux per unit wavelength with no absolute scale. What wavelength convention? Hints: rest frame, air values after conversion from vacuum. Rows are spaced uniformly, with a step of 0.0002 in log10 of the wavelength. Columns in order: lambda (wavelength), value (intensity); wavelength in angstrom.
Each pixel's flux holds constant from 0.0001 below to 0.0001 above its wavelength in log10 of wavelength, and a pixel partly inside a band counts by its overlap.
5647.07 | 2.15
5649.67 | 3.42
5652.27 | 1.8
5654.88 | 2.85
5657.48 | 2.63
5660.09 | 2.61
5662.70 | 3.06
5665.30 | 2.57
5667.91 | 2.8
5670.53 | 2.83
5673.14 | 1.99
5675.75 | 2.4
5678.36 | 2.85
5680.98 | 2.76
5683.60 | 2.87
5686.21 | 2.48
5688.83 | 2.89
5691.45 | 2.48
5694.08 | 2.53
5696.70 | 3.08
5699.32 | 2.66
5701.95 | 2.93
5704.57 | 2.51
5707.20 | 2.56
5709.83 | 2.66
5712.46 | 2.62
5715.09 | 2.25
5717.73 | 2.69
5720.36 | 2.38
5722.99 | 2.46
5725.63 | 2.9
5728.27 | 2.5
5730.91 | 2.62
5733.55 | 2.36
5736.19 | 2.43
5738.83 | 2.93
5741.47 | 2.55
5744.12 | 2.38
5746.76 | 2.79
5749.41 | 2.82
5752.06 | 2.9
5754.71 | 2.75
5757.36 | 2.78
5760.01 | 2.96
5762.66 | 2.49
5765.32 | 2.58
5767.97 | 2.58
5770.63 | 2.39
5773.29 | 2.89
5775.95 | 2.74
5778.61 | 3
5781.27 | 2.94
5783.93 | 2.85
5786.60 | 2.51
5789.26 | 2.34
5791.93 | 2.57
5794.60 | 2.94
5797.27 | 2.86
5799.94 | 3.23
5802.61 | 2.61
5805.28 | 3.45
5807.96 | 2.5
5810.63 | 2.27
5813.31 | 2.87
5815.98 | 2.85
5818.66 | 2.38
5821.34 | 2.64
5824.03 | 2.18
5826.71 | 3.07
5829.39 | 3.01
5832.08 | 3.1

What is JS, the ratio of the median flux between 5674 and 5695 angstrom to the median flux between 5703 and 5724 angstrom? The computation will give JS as 1.04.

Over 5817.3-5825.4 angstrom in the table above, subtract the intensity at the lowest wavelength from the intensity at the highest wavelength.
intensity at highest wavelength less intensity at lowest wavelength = -0.2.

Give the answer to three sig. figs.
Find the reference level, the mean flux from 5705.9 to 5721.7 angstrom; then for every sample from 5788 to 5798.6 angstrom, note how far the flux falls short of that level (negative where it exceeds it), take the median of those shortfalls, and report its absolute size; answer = 0.188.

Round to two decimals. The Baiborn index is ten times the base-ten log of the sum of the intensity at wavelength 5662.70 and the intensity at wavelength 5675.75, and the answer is 7.37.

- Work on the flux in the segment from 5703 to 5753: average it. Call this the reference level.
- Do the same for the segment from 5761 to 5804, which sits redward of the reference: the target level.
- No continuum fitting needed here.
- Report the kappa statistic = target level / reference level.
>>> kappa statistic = 1.05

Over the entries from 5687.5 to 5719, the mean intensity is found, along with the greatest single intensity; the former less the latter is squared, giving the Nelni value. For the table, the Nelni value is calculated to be 0.18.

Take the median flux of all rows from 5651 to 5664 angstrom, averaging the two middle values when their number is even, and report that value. 2.63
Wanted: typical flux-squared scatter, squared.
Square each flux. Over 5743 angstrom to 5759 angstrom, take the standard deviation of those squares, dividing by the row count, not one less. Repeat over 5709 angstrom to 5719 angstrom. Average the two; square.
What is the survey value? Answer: 0.76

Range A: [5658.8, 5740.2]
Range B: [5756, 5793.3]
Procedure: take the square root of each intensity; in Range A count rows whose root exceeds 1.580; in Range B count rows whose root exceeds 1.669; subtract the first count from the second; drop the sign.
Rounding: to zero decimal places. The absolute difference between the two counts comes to 17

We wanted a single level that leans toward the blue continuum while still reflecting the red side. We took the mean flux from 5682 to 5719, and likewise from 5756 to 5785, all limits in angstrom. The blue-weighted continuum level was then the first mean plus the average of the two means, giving 5.36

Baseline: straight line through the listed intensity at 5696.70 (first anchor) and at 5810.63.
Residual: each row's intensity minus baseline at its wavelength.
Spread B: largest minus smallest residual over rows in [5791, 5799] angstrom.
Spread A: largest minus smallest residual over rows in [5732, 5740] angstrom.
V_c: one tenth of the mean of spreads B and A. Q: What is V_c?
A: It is 0.050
